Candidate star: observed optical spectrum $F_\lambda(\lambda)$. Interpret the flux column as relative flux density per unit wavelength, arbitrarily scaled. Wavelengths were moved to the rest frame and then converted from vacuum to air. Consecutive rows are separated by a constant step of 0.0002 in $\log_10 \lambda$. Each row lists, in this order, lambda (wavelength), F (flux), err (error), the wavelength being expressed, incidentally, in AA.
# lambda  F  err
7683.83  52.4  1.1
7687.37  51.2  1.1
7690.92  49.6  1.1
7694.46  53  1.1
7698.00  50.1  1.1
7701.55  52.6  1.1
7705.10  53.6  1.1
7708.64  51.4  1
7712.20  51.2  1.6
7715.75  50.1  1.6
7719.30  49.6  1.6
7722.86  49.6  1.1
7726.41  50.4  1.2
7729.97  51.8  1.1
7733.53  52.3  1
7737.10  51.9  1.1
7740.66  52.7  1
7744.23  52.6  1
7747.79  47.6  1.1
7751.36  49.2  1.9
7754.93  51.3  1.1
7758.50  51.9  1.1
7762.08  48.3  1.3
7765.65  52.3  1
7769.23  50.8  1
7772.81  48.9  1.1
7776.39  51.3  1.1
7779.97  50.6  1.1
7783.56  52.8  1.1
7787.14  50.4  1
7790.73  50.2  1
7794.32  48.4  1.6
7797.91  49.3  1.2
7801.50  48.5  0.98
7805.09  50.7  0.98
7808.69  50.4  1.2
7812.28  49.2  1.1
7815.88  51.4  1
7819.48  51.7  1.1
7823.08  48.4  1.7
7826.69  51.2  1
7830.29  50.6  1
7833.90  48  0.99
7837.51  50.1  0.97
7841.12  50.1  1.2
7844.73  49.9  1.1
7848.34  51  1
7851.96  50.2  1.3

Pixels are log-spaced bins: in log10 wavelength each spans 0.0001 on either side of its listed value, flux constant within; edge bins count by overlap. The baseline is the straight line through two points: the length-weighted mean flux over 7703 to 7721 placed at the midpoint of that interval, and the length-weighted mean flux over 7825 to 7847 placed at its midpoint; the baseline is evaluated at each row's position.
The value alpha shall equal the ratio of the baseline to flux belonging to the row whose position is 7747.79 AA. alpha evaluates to 1.07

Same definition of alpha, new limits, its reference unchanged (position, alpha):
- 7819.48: 0.97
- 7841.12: 1.00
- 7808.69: 1.00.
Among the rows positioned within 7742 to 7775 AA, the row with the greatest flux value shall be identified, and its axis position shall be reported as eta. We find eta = 7744.23 AA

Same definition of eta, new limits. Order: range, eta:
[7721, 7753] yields 7740.66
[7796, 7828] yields 7819.48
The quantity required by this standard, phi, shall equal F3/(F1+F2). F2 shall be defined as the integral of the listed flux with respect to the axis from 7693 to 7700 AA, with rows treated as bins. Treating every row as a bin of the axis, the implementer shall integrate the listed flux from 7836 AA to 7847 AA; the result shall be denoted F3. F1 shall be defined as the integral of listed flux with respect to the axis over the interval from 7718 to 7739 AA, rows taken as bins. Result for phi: 0.39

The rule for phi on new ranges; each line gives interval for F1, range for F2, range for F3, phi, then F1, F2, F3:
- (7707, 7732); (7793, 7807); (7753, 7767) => 0.36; 1265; 690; 713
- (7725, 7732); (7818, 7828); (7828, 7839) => 0.63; 358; 503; 546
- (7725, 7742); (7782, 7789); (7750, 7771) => 0.86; 881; 361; 1064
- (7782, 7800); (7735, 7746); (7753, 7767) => 0.48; 903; 576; 713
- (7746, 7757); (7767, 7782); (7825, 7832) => 0.27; 544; 757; 357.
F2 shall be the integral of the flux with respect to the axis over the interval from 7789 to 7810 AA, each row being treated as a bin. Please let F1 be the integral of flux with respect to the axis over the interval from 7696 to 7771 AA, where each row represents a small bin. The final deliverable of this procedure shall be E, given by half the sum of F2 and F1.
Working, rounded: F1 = 3827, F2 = 1041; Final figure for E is 2434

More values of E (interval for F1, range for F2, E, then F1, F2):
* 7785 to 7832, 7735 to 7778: 2267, 2353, 2182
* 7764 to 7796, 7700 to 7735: 1707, 1620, 1794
